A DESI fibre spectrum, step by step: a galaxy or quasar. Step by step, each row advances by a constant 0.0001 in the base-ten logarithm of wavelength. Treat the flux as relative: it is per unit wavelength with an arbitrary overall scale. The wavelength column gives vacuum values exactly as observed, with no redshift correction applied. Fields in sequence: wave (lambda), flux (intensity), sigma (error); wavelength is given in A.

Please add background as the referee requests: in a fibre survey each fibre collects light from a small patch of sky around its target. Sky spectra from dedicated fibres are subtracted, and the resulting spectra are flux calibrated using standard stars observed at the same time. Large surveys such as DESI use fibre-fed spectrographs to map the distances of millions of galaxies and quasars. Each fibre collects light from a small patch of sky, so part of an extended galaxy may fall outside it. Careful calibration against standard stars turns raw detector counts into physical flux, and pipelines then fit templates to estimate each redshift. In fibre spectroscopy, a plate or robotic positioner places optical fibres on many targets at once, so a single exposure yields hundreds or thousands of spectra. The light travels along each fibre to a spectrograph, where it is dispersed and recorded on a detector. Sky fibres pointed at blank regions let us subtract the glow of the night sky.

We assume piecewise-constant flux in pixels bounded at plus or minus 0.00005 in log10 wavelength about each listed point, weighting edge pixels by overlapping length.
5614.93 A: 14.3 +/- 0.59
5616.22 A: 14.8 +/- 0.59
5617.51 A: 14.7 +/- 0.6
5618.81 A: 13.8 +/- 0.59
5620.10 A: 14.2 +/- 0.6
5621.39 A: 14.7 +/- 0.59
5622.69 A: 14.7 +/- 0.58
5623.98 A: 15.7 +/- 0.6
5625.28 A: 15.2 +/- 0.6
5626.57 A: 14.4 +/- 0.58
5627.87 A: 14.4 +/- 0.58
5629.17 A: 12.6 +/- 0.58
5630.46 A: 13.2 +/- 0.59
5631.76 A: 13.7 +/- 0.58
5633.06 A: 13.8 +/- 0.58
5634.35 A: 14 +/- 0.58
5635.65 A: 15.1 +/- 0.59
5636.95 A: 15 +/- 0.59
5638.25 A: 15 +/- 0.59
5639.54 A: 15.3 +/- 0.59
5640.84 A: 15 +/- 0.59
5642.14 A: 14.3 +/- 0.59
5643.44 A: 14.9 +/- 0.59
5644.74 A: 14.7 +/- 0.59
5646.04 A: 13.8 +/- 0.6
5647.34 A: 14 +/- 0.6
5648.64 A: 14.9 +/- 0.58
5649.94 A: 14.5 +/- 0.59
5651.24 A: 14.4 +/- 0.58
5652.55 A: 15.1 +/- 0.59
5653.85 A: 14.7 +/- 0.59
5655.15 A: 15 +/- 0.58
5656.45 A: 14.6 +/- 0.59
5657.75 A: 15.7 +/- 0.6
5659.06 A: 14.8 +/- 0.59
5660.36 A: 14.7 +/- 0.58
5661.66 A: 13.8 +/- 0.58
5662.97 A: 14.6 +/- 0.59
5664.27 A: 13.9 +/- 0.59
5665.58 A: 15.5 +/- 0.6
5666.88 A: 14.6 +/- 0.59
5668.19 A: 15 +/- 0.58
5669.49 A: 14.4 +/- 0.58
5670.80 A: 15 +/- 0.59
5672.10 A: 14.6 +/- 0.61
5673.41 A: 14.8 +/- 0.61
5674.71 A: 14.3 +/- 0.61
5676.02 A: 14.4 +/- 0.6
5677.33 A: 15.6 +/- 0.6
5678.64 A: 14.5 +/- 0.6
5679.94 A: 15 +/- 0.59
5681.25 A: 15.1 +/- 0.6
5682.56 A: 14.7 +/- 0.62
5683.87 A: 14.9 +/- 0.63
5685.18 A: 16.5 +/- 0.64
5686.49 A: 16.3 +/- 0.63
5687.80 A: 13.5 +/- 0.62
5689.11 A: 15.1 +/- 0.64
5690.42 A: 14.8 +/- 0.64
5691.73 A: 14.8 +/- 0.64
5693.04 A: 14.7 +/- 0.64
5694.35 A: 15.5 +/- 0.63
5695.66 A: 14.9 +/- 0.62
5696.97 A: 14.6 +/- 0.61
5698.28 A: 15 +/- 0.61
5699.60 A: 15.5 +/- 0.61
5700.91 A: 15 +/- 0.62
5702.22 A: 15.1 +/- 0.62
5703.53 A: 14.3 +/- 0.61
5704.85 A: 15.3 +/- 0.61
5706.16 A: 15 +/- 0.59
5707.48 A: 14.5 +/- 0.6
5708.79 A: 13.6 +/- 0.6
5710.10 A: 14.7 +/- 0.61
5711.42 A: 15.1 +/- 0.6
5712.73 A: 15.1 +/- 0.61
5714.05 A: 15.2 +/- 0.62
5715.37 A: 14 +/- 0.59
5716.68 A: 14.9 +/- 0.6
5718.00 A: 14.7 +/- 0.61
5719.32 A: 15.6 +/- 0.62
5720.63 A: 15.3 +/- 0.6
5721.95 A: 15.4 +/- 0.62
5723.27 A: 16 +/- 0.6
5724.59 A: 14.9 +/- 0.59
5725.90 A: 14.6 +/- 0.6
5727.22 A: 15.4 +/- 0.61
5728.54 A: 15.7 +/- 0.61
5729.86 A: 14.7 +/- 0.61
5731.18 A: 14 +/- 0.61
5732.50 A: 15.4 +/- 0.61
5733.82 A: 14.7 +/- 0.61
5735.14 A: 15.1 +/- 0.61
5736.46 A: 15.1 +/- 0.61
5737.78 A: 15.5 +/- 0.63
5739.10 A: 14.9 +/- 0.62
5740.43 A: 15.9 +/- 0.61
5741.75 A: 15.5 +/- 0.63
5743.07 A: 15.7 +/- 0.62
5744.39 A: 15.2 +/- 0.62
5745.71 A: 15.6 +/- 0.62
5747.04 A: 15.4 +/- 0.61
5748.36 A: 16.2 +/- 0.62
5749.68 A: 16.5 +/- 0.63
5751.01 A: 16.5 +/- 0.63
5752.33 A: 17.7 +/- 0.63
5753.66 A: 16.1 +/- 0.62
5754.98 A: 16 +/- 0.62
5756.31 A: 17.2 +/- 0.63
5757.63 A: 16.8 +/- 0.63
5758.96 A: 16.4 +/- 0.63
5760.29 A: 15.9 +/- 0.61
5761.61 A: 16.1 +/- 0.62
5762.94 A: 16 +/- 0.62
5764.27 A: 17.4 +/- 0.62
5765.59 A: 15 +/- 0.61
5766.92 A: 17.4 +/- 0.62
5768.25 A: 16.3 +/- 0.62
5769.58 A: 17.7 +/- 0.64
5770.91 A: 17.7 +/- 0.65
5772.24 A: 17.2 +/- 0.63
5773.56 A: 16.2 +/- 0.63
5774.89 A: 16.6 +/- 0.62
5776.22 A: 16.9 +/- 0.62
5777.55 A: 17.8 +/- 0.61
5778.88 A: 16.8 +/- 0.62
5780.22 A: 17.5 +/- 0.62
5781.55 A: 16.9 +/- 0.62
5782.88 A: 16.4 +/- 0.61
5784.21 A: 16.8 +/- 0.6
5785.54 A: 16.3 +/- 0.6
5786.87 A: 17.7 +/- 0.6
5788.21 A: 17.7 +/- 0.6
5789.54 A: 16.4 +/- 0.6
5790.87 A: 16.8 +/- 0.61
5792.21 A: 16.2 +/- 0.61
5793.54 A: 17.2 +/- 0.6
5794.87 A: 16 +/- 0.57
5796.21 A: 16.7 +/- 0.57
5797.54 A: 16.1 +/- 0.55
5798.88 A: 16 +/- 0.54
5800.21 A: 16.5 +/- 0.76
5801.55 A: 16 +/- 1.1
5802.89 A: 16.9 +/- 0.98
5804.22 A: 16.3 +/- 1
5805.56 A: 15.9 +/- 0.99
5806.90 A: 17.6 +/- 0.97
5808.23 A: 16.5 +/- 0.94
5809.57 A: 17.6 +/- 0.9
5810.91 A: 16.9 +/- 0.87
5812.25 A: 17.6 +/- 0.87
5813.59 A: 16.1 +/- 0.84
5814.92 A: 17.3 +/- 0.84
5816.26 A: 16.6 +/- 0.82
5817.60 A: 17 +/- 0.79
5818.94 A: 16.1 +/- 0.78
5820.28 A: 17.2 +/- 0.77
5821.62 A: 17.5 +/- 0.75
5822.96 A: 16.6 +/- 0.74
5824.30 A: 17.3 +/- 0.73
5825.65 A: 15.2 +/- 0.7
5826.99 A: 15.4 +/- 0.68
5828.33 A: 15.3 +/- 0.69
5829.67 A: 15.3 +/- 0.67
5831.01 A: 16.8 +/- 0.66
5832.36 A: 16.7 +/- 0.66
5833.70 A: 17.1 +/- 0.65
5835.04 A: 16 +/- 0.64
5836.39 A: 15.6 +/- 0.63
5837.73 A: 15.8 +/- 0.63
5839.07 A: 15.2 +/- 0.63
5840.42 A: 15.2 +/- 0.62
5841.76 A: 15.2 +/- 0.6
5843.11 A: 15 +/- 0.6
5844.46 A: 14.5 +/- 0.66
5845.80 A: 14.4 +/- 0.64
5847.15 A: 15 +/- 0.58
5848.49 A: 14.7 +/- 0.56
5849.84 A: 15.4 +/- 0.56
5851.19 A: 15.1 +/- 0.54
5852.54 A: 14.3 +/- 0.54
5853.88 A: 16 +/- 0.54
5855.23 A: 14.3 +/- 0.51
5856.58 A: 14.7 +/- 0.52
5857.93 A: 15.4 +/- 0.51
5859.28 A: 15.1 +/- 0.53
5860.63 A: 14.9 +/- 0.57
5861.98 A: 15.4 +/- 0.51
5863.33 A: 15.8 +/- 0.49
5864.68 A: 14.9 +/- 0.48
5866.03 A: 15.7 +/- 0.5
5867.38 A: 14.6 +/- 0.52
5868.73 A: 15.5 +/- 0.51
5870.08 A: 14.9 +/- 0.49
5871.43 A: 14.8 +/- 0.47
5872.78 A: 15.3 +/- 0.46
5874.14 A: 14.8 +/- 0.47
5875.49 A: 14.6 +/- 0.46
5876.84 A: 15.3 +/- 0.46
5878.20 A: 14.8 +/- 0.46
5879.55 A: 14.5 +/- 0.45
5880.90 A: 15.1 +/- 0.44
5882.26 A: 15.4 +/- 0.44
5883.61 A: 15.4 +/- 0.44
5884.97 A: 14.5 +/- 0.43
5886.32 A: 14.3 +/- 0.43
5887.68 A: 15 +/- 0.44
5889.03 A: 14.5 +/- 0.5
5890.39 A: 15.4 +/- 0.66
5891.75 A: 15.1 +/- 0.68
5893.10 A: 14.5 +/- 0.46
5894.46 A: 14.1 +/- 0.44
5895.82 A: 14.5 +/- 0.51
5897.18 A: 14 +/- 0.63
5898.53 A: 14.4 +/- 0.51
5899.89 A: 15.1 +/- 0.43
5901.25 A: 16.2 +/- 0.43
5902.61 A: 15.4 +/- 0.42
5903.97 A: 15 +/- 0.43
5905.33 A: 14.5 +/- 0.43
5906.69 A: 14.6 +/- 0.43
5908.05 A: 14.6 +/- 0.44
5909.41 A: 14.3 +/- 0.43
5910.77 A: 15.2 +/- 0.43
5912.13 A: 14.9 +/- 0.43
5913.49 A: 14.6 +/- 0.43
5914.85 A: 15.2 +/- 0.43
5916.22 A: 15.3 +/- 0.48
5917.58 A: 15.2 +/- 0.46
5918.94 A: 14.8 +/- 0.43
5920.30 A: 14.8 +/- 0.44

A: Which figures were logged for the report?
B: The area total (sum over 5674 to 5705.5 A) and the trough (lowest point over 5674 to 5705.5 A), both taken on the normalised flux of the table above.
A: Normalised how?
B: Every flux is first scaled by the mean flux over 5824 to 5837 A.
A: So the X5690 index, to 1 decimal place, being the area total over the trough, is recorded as 26.6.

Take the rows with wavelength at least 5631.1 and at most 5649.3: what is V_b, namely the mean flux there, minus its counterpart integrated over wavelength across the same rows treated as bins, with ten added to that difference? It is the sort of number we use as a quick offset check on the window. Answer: -240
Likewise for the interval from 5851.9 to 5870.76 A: -260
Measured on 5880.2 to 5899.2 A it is -255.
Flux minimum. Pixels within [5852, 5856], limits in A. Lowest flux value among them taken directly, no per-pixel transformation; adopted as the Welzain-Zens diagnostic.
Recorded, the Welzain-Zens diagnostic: 14.3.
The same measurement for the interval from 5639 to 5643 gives 14.3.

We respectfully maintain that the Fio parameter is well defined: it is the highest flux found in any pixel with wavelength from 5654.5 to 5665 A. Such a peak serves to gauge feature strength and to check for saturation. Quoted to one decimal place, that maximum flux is 15.7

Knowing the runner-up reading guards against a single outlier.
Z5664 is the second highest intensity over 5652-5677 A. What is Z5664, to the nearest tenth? 15.5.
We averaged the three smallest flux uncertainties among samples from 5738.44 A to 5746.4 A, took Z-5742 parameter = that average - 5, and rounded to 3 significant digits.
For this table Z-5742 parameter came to -4.38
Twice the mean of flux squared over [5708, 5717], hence 430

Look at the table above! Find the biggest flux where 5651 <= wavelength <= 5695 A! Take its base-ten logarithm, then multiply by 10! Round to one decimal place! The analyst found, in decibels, 12.2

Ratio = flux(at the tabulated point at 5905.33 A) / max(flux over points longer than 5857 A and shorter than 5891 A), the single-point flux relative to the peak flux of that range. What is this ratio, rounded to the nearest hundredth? 0.92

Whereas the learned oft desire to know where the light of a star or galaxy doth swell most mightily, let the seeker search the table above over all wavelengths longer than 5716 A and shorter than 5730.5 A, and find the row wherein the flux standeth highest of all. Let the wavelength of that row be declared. 5723.27 A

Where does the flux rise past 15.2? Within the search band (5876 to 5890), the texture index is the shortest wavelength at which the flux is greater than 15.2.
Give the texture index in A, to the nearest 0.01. 5876.84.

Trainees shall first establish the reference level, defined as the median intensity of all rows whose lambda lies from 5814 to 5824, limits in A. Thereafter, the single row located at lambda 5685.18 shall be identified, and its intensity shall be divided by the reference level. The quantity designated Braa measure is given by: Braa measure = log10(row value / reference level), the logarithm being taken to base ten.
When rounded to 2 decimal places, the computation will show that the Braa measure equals -0.01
